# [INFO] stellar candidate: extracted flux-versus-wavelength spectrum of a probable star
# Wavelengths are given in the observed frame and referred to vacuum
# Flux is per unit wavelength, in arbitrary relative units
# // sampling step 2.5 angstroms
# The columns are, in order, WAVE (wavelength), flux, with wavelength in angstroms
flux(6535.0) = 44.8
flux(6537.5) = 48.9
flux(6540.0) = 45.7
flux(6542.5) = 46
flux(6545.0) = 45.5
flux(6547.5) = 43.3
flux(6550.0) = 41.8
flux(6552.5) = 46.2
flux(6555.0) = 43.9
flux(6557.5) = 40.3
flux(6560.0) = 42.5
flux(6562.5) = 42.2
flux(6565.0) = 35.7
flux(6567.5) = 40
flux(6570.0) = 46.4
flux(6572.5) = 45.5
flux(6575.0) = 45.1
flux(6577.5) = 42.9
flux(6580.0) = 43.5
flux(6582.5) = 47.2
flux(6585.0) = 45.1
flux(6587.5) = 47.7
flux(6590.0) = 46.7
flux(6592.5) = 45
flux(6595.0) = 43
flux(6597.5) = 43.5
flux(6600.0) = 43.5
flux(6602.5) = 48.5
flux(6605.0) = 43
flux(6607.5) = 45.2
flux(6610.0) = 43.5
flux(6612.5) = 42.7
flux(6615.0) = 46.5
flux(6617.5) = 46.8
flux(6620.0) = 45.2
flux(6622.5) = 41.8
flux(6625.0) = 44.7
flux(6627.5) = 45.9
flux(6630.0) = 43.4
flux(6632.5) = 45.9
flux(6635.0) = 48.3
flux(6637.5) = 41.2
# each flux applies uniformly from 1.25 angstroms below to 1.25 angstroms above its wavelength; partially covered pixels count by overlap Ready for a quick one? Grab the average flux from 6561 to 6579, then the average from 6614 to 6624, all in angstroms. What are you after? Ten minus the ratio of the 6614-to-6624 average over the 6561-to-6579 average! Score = 8.94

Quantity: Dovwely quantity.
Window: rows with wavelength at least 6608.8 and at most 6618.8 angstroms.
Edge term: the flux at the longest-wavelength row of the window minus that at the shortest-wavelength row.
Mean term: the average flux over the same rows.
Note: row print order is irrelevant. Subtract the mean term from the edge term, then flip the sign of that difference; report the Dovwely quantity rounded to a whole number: 42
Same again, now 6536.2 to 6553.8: 48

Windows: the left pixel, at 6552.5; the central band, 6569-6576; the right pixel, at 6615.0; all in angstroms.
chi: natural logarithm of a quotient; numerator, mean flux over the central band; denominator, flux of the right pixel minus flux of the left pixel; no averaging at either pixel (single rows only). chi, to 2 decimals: 5.03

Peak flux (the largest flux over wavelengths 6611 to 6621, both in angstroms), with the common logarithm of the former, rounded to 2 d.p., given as 1.67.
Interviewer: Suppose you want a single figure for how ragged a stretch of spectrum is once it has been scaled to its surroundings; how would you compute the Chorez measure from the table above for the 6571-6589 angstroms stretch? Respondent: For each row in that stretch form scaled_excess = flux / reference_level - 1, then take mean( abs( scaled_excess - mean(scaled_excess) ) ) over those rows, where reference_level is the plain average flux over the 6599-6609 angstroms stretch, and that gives 0.0288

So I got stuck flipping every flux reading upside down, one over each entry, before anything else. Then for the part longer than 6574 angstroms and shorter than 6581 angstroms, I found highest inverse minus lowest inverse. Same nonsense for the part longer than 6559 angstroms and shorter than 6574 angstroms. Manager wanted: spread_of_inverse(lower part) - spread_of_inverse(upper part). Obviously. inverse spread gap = 0.0053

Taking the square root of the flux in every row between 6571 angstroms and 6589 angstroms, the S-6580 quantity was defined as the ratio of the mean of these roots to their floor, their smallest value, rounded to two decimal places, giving 1.03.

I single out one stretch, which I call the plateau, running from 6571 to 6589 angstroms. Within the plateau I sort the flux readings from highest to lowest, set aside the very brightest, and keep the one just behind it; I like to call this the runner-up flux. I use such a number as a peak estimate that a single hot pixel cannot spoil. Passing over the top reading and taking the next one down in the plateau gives 47.2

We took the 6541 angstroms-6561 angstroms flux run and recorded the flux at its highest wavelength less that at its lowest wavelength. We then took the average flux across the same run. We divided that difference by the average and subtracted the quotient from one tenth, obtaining 0.180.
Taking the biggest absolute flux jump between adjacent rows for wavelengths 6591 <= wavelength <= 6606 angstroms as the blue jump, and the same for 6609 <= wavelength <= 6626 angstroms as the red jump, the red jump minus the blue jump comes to -1.7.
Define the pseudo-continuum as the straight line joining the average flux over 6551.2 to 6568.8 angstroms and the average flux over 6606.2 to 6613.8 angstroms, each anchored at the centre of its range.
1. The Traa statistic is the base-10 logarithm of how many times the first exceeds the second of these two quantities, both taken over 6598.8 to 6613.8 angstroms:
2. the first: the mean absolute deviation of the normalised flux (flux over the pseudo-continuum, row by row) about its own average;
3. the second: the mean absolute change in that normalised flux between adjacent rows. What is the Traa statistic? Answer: -0.26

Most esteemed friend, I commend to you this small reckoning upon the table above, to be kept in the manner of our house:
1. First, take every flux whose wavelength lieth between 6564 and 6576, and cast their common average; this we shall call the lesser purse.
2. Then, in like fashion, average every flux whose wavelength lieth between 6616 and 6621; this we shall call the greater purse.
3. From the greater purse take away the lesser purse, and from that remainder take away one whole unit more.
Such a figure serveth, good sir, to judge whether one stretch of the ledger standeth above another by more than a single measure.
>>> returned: 2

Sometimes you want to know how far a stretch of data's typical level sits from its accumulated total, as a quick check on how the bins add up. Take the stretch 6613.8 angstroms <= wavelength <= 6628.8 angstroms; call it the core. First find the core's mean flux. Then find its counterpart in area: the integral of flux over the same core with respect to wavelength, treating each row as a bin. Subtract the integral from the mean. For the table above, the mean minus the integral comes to -632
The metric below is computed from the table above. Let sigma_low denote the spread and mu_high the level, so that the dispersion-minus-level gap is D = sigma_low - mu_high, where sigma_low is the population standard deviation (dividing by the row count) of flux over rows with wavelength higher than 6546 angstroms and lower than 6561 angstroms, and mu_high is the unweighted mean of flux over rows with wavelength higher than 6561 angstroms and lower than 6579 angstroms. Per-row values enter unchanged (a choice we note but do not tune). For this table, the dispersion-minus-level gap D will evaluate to -40.7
